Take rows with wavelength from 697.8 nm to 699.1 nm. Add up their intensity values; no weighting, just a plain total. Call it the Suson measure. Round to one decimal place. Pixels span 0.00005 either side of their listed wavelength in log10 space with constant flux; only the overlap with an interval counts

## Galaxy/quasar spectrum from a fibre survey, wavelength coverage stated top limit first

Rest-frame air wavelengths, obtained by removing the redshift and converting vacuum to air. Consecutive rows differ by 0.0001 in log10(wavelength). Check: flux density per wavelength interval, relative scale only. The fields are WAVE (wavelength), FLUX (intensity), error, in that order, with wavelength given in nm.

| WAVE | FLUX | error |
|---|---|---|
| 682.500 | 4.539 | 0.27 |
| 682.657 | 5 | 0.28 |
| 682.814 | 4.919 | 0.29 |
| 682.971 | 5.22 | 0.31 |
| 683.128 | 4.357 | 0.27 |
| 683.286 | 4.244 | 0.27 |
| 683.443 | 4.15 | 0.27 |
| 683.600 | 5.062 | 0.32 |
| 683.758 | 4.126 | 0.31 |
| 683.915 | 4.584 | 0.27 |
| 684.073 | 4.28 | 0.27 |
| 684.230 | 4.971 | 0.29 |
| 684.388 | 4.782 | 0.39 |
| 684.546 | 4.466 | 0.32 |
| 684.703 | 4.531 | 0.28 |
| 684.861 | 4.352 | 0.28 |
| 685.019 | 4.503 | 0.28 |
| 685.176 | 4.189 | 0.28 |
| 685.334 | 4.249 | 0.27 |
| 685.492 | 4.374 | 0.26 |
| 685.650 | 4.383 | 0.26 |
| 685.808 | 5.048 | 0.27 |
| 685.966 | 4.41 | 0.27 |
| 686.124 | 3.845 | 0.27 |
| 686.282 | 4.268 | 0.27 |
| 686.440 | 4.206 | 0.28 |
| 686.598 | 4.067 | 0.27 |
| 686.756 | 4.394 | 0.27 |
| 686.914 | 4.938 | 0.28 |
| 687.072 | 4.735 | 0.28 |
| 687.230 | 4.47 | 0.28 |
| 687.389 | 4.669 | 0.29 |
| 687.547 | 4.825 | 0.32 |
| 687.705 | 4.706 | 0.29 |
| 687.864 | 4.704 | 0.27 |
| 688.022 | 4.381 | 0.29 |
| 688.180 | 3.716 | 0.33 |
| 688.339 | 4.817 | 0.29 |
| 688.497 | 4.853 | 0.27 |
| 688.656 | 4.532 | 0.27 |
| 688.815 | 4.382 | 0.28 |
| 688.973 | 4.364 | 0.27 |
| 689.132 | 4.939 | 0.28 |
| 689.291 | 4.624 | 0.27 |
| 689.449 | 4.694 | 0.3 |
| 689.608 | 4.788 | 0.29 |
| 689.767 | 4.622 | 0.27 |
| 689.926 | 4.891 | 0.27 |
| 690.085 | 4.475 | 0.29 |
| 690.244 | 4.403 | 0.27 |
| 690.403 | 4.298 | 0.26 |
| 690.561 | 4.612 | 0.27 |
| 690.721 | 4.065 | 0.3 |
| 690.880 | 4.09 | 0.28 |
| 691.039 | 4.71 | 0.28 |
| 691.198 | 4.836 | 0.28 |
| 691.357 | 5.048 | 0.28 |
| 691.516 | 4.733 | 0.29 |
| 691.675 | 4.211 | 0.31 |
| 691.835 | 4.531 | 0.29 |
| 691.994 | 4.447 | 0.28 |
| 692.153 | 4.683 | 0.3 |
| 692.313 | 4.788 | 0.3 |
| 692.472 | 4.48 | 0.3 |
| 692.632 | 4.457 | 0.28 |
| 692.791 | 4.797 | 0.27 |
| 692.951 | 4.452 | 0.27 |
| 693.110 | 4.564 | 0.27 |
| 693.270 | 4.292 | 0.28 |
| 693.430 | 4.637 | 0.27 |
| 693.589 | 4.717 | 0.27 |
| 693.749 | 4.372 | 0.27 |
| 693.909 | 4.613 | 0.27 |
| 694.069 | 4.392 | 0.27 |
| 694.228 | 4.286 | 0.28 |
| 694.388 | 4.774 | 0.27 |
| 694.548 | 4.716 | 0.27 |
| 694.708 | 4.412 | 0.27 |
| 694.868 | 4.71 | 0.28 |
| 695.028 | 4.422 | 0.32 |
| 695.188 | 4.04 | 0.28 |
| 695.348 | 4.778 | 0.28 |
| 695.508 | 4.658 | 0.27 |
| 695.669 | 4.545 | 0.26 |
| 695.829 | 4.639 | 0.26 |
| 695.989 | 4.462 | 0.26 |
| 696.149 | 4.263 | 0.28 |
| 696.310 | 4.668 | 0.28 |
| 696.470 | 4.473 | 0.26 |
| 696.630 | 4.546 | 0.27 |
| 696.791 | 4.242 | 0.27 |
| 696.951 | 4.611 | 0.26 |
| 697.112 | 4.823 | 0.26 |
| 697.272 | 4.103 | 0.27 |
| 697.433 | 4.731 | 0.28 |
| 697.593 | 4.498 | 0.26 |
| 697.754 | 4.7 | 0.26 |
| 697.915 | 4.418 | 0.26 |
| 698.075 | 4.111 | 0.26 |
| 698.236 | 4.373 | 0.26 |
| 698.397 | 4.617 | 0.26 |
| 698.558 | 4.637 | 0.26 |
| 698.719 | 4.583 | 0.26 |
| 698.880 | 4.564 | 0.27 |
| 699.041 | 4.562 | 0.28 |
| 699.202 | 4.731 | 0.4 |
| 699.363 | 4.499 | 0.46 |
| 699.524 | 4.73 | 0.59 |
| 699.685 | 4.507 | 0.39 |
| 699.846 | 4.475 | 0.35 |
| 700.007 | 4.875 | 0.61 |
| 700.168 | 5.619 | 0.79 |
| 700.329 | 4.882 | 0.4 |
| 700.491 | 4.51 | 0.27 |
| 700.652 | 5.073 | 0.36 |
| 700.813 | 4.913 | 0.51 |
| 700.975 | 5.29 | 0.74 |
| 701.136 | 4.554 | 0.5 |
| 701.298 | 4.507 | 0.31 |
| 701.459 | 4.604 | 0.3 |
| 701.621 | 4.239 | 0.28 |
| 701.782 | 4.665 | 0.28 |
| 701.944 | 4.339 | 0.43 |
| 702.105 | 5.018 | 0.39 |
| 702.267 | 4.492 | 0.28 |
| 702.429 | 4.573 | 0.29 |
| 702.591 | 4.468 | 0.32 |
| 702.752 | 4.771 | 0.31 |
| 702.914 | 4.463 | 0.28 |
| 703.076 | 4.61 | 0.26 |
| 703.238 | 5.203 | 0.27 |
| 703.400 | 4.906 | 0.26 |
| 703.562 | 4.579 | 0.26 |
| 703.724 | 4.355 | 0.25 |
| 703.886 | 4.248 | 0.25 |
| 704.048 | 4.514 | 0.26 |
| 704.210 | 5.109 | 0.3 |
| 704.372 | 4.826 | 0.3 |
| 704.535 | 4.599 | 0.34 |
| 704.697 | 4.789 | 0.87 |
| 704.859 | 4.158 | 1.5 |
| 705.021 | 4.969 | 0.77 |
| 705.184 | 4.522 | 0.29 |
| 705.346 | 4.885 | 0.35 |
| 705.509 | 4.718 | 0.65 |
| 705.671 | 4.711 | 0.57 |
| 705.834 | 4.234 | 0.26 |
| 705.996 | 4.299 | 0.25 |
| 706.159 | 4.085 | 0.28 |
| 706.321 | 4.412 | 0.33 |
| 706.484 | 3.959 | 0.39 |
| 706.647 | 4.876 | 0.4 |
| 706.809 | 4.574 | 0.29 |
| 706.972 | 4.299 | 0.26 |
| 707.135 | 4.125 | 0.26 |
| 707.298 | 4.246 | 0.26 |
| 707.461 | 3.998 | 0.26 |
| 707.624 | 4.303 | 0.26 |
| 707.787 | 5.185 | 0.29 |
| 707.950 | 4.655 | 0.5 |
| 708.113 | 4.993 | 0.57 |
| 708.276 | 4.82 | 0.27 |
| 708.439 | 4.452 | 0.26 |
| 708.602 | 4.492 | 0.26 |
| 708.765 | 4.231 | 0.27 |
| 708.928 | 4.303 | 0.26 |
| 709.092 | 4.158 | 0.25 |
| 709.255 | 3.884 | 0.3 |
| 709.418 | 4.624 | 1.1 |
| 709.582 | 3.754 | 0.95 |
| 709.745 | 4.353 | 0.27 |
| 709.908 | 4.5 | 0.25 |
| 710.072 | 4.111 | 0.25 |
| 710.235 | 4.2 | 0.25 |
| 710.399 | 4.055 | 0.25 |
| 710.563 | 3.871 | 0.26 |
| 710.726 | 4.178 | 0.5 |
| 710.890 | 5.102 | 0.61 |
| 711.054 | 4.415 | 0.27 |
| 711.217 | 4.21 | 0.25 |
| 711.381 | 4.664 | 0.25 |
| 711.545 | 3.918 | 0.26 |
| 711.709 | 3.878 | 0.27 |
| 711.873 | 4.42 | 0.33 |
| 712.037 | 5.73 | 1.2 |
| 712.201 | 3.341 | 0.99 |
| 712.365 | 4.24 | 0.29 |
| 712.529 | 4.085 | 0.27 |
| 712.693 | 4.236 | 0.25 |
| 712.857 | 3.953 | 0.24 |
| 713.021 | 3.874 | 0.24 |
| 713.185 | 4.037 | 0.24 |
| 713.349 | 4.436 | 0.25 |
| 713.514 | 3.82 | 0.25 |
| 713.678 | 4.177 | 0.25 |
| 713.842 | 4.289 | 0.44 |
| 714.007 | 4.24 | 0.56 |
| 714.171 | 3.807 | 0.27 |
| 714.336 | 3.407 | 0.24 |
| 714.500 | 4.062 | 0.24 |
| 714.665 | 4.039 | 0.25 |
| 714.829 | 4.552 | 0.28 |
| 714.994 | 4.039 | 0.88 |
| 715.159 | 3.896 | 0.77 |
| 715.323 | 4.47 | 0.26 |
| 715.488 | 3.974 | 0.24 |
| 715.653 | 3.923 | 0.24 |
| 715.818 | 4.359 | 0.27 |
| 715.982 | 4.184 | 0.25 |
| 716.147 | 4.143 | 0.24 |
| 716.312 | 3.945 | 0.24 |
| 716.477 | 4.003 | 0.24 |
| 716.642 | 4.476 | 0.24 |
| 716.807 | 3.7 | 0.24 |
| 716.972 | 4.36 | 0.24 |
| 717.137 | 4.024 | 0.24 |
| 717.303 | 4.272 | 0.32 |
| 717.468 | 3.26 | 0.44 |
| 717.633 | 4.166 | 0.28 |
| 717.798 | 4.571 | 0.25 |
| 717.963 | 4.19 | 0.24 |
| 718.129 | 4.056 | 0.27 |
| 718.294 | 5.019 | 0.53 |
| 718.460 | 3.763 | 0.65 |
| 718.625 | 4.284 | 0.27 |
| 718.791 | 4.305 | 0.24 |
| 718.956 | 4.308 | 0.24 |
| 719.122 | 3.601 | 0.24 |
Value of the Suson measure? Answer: 35.9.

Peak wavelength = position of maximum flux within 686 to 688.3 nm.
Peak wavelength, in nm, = 686.914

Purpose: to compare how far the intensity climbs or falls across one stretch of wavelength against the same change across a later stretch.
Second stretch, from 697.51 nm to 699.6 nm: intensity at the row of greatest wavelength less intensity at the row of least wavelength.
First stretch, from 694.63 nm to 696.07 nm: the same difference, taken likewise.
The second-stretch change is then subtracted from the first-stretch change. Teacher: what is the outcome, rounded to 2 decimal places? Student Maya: -0.18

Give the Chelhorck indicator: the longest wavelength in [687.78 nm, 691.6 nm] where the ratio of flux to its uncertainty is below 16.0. 690.880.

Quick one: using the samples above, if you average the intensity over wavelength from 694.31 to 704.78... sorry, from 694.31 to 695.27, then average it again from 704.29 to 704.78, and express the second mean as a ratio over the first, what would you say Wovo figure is 1.05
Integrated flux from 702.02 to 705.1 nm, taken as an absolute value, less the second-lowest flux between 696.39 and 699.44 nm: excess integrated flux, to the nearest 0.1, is 10.3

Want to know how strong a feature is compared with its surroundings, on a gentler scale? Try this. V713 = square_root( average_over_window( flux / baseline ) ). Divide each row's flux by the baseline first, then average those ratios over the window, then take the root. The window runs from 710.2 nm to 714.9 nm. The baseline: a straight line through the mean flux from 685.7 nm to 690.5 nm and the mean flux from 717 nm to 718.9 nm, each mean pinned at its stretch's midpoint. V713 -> 0.99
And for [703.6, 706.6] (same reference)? 1.02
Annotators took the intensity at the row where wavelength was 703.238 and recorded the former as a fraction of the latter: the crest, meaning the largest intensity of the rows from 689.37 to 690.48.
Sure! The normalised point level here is 1.064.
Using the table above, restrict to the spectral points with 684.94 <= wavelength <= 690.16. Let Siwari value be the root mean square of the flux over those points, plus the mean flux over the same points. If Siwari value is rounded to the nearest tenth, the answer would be 9.0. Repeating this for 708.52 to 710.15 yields 8.5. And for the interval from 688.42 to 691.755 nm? 9.2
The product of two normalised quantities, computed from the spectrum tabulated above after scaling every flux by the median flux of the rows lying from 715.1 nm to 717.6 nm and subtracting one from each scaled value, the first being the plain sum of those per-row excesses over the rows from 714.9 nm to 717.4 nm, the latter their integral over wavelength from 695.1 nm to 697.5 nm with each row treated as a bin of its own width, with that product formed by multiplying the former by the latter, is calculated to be 0.10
